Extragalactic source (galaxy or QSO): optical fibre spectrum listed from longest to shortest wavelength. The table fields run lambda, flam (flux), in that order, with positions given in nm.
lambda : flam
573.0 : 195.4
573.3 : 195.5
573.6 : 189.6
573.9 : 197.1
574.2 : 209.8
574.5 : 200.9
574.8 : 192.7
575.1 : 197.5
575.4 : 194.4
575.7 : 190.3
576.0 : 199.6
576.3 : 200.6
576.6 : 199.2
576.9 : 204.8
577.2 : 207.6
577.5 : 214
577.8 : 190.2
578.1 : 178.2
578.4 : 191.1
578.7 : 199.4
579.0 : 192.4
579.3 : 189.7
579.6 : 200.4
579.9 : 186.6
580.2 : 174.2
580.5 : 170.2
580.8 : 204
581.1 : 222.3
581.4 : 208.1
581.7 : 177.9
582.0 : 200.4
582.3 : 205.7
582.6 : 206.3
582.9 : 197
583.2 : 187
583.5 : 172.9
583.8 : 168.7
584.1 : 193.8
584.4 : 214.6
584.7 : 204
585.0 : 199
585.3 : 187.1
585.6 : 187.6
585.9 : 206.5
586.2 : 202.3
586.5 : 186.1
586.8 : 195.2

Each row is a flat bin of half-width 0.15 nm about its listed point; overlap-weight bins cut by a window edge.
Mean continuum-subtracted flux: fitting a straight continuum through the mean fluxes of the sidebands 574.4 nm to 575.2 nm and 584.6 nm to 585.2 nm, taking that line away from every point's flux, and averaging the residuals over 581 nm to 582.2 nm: 2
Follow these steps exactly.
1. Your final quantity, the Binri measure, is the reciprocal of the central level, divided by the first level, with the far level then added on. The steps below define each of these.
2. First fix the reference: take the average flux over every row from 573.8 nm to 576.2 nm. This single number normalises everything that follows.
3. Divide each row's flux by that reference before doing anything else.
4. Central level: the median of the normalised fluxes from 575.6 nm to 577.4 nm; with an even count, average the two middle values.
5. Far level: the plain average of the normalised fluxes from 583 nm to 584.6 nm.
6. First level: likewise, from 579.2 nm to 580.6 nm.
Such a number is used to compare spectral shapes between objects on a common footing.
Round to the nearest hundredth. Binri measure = 2.01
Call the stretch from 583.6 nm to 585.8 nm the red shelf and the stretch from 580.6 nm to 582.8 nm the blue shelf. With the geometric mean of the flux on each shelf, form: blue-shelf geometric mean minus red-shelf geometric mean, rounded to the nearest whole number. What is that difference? 10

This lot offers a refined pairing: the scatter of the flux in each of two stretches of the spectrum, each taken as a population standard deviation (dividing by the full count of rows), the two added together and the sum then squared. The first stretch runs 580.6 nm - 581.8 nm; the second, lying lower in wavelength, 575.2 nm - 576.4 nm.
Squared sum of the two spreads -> 408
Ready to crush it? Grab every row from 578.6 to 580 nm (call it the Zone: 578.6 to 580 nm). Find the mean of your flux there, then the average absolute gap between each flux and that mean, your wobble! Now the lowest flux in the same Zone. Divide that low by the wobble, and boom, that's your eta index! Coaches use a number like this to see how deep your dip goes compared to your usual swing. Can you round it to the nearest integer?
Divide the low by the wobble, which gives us 38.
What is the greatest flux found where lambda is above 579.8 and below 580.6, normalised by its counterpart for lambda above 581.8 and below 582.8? 0.90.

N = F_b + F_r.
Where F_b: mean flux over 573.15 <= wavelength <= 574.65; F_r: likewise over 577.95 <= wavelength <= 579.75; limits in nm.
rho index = 390.4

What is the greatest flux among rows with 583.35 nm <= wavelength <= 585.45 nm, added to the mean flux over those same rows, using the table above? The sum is 406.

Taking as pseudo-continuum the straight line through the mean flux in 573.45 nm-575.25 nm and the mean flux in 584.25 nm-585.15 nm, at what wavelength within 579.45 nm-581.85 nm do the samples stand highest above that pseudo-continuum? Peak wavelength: 581.1 nm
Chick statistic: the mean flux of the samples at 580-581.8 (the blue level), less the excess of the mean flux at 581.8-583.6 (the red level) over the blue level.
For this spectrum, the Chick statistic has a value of 191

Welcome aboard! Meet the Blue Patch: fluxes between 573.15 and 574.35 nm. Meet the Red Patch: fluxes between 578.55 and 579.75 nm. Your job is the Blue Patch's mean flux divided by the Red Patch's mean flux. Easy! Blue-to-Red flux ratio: 1.01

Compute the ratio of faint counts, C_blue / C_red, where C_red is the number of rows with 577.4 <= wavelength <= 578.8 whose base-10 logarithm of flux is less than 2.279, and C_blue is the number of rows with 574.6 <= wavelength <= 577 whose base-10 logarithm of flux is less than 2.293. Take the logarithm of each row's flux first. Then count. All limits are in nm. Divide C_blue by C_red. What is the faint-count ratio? 3.0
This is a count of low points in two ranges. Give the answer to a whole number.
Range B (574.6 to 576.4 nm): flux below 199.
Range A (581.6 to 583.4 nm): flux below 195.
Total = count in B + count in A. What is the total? 6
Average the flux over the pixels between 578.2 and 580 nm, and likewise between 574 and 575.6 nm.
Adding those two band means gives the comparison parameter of 392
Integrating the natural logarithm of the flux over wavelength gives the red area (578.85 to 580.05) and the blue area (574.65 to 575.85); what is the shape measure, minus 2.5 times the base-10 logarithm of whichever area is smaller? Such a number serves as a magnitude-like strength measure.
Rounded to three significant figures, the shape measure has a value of -2.00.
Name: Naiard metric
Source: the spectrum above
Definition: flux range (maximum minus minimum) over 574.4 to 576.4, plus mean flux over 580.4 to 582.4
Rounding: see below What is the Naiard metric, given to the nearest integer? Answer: 209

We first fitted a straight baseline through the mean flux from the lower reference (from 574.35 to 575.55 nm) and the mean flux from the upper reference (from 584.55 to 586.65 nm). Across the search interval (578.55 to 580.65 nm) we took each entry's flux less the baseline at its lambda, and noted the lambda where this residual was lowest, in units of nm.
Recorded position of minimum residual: 580.5 nm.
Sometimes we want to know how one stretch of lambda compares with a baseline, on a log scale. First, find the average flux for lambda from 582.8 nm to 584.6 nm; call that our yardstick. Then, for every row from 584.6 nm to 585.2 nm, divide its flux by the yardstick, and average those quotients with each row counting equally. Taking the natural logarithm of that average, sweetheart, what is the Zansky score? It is 0.06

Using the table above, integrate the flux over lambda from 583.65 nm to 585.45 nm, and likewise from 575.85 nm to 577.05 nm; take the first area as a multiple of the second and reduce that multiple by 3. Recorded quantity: -1.55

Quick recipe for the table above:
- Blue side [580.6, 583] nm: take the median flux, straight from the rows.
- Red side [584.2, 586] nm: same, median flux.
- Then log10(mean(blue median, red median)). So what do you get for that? 2.308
